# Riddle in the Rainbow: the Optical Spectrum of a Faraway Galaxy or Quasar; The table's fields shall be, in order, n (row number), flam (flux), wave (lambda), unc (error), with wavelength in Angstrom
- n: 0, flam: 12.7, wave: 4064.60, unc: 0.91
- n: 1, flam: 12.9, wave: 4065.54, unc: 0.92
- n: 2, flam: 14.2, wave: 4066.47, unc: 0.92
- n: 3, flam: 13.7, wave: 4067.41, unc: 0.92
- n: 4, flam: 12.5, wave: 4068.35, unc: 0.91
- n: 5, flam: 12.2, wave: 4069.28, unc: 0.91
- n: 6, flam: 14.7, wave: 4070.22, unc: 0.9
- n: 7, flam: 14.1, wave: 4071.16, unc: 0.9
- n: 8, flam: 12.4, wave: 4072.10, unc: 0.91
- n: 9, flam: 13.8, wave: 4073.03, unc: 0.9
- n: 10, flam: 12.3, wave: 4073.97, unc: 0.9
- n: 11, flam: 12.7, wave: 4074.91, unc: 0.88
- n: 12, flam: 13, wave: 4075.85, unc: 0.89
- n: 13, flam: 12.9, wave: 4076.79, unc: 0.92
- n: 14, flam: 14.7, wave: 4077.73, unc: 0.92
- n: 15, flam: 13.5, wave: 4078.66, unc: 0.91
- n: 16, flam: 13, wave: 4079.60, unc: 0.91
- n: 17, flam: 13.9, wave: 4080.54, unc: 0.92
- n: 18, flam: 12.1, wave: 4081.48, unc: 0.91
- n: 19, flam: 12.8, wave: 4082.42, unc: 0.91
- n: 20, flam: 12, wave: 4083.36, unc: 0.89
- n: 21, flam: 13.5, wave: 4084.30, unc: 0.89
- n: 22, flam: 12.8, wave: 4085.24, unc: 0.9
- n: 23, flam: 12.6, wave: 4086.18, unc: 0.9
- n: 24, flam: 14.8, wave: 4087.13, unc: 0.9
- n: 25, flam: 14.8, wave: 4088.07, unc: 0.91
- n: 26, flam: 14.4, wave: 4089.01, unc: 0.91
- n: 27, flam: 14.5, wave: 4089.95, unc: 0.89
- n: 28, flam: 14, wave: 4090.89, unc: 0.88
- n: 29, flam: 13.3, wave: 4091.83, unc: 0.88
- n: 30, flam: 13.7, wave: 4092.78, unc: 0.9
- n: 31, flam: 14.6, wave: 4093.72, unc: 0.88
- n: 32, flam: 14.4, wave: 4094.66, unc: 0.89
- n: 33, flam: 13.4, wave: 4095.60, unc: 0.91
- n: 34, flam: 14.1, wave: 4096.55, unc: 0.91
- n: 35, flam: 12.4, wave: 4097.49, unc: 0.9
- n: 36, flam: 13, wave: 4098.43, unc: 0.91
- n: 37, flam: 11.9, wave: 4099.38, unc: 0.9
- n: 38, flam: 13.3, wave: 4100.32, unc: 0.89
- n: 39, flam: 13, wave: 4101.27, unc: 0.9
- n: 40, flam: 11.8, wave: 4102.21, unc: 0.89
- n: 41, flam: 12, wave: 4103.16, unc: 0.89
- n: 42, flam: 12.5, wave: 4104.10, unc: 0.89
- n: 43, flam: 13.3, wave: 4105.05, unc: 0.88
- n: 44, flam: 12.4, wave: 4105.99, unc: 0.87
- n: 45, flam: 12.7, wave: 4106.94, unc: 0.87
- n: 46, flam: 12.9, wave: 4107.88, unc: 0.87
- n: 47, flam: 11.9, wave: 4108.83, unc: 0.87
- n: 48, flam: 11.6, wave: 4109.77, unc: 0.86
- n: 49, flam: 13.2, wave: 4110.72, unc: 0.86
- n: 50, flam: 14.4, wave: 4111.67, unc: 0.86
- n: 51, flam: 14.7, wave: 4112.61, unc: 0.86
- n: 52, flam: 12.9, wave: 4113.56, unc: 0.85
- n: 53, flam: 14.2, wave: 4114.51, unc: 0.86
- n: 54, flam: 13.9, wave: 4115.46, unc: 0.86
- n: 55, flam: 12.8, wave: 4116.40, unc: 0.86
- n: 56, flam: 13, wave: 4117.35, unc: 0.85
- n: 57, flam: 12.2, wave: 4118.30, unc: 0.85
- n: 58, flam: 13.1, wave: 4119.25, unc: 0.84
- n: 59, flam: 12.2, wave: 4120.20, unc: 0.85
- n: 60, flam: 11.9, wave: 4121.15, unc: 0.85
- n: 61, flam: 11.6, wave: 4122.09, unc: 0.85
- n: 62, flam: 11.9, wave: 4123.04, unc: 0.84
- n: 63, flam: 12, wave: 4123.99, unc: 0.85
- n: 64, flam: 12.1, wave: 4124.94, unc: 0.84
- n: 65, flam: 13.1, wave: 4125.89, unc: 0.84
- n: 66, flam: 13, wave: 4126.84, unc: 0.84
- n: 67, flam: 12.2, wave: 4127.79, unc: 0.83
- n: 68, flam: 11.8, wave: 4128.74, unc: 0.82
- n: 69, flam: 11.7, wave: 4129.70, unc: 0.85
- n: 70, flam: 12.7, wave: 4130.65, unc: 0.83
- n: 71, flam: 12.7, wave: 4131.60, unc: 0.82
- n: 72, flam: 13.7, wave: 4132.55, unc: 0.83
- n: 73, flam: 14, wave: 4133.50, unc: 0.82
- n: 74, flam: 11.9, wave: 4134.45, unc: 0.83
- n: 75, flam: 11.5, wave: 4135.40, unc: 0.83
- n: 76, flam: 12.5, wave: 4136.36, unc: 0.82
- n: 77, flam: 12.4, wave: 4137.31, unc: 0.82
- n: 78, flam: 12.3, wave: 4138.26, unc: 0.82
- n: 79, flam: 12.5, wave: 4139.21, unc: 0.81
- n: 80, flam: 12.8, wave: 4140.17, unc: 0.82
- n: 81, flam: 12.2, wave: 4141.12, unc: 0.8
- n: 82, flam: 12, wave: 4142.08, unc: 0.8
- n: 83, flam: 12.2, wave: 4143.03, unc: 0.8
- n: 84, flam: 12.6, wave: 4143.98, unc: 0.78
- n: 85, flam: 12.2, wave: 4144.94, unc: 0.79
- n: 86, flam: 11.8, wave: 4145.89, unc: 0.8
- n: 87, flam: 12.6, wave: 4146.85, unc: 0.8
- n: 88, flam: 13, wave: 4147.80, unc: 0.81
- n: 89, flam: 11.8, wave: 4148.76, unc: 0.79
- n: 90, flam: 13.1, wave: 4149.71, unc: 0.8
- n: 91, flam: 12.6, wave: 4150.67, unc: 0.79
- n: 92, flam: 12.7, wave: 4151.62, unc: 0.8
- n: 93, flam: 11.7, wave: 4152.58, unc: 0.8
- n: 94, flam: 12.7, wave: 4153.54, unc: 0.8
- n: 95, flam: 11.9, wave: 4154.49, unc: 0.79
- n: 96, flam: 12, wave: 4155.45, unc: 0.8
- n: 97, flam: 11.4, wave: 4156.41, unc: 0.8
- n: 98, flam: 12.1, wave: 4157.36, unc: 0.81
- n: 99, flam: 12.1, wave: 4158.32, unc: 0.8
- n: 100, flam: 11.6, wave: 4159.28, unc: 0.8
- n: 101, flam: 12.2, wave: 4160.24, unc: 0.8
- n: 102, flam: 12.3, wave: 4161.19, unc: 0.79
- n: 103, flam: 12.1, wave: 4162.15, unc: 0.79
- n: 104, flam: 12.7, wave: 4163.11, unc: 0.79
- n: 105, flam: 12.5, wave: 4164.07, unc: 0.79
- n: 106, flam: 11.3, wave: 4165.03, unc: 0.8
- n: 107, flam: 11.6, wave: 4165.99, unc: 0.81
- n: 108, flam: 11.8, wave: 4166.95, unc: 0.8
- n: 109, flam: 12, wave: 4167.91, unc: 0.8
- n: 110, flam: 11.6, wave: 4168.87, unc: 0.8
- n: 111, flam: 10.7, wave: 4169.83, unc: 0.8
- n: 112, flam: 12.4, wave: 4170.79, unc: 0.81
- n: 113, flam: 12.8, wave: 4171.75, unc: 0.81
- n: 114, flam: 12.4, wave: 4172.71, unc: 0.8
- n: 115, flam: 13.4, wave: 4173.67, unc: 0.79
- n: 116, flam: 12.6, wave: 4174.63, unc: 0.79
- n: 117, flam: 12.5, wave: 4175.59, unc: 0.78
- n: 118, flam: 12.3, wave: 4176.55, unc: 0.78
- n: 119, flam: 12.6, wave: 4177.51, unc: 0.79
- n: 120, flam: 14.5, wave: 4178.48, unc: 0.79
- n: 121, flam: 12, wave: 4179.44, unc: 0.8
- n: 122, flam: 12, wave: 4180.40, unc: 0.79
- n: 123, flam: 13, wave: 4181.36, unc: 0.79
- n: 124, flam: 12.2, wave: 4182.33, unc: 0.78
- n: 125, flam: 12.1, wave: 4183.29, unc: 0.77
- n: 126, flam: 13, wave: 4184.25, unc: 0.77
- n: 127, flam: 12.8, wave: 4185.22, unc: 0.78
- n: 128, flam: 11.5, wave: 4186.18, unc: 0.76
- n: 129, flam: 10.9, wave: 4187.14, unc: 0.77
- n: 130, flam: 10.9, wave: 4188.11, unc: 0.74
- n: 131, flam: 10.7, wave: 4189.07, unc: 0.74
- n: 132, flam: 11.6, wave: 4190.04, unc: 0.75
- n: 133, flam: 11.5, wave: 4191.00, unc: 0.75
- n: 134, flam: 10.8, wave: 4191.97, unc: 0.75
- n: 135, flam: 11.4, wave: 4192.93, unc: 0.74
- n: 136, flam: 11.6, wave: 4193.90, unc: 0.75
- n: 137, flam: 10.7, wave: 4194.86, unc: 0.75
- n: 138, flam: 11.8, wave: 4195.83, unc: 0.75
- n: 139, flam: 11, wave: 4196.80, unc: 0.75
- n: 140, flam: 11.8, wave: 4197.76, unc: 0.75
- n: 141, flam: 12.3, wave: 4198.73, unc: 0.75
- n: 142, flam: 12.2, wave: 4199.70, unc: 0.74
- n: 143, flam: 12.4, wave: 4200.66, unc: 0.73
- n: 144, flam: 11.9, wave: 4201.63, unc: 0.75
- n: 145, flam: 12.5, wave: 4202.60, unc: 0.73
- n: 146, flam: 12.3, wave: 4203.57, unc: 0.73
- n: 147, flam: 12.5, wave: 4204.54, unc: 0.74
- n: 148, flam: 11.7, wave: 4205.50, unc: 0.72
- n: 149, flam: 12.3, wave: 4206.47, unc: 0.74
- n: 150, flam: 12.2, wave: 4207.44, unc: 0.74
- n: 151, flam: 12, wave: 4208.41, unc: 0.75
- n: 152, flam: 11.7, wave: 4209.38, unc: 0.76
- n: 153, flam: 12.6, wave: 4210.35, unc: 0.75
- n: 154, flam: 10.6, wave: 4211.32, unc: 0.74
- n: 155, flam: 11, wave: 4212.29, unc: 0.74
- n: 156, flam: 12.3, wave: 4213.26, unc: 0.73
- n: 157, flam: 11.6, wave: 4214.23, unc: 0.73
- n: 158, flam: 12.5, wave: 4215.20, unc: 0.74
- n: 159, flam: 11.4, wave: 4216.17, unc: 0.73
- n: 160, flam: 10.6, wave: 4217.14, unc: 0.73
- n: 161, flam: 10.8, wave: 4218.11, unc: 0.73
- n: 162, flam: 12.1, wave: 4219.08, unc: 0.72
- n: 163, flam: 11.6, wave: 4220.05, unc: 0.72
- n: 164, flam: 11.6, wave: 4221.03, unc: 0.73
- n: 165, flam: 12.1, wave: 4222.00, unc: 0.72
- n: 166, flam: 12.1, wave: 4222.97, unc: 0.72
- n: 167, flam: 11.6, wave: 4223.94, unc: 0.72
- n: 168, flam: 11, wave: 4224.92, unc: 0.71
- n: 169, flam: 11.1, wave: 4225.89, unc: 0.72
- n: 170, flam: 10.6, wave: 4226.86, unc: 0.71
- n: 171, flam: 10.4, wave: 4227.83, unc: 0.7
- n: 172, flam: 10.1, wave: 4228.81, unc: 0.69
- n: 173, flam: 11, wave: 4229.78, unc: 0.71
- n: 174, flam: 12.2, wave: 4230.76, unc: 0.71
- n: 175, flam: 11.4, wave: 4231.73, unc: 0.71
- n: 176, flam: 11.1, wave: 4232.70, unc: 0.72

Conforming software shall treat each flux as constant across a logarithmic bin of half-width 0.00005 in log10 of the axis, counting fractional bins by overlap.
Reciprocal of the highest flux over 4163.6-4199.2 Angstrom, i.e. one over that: 0.069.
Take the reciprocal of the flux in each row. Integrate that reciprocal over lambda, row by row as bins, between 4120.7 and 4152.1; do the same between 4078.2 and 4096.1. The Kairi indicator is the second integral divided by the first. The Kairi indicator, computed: 0.5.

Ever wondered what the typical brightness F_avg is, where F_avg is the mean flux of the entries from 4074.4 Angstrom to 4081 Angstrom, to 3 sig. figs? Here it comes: 13.4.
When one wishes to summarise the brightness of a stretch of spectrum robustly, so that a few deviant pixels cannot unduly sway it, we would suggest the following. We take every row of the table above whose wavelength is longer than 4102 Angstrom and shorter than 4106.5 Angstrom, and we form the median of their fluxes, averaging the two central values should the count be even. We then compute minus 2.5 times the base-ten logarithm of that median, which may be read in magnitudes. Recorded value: -2.73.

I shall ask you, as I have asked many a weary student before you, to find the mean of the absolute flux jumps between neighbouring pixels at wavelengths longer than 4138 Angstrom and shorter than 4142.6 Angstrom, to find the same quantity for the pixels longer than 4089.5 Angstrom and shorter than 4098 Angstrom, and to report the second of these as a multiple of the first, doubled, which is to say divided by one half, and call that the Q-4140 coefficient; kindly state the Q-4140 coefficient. 4.7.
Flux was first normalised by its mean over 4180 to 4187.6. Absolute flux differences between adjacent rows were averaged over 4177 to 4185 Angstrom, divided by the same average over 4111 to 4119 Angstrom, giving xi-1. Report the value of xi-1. 1.2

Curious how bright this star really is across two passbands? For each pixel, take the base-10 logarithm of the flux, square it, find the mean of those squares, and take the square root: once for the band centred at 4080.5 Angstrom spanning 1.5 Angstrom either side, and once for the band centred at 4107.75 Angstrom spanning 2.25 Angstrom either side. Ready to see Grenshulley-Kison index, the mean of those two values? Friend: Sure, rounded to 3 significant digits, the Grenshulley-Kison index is 1.10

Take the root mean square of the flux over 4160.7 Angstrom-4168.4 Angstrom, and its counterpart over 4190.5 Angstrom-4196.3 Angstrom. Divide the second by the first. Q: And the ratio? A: 0.94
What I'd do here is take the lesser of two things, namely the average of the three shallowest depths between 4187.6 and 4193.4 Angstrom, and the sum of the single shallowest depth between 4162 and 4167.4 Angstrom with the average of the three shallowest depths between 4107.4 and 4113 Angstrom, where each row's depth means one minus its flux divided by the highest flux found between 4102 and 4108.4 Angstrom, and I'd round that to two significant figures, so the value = -0.015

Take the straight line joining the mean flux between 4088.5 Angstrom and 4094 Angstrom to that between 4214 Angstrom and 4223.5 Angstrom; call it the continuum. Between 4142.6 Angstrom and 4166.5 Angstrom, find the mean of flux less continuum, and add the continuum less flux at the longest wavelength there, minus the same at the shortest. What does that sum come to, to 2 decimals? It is -0.52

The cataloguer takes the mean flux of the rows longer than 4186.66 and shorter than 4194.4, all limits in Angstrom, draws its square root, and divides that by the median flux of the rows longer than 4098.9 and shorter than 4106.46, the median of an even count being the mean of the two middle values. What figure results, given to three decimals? 0.269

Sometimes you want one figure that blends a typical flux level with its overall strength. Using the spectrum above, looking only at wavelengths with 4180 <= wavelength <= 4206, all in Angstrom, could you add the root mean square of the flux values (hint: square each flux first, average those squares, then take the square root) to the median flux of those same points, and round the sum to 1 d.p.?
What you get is 23.6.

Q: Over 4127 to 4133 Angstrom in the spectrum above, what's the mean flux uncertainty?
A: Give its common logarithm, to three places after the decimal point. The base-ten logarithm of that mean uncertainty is -0.081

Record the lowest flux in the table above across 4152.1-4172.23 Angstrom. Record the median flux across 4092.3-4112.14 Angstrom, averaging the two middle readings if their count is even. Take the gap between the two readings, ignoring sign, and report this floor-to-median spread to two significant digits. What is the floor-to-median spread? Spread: 2.3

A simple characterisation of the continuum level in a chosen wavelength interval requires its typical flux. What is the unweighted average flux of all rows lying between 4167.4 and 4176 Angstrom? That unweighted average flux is 12.3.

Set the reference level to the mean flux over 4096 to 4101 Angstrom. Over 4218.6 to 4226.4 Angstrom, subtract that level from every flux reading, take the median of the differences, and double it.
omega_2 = -2.7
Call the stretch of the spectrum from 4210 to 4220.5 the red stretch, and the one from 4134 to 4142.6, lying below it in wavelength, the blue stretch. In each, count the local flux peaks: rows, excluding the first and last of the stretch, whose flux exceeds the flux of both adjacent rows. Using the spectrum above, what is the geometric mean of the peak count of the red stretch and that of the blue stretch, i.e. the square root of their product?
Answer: 2.4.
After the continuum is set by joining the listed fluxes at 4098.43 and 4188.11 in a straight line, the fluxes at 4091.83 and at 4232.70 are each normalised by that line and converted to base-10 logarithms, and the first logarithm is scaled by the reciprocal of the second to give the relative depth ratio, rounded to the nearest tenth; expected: 0.1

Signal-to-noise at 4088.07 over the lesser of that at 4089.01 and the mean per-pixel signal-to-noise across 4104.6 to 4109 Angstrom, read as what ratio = 1.12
